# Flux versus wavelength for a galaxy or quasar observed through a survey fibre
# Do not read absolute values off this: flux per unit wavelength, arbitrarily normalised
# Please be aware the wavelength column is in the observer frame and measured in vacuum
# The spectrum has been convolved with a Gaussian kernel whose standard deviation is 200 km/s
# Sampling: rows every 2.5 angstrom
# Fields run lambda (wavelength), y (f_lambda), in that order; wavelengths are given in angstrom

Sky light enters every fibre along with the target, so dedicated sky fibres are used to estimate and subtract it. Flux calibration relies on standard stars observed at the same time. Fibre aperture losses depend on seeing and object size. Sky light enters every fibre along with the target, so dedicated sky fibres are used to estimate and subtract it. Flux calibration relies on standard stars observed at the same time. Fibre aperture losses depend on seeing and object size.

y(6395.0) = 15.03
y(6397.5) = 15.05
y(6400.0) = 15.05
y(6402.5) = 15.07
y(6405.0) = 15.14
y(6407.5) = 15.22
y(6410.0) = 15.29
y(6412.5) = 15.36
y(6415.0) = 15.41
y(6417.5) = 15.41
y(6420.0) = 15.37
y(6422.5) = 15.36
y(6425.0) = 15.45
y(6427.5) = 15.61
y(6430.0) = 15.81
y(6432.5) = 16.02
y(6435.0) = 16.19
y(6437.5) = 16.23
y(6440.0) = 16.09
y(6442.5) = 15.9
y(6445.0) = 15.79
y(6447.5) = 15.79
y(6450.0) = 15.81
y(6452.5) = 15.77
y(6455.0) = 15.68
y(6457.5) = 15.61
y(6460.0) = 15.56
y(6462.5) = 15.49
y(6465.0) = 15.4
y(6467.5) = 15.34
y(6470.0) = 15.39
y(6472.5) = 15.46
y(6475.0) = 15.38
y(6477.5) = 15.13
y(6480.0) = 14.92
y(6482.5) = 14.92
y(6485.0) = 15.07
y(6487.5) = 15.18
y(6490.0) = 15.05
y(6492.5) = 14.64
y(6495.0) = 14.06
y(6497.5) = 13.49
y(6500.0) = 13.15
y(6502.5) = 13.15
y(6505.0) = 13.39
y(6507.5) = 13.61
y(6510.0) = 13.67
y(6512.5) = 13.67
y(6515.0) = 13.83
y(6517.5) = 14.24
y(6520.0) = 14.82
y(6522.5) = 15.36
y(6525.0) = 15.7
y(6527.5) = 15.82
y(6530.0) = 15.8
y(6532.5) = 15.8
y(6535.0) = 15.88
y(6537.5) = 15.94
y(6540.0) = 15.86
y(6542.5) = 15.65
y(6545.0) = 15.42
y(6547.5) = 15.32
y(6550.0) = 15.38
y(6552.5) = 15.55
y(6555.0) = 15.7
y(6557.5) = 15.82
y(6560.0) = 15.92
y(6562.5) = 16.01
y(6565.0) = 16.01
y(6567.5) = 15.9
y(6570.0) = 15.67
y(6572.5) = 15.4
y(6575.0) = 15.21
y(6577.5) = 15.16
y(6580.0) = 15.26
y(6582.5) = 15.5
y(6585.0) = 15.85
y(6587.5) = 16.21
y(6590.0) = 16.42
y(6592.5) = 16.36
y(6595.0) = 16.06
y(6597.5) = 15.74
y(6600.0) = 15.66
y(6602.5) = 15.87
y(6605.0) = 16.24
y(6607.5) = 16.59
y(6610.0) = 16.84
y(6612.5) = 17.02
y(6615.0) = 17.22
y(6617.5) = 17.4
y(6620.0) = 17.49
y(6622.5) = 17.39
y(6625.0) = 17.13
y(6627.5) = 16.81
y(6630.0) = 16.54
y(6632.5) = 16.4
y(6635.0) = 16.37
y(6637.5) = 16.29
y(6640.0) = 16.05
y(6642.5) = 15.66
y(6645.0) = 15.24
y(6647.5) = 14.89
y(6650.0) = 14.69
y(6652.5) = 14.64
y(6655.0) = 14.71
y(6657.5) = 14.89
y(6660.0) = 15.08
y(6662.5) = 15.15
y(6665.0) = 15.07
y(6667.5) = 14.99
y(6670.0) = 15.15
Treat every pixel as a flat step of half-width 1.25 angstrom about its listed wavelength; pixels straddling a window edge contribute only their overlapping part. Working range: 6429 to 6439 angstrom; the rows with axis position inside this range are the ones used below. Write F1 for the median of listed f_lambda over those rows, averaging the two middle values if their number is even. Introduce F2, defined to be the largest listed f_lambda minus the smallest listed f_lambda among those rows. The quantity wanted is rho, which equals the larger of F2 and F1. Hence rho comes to 16.1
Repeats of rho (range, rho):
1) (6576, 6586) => 15.4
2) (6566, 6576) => 15.5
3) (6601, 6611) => 16.4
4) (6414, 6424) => 15.4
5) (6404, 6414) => 15.3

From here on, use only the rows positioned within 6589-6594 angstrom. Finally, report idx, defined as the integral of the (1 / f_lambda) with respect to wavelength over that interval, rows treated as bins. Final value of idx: 0.305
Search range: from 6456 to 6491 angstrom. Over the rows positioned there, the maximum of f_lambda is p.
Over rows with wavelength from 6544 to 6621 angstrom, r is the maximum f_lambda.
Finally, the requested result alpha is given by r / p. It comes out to 1.12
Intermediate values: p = 15.61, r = 17.49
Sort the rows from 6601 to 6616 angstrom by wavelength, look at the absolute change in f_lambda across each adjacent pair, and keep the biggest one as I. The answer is 0.37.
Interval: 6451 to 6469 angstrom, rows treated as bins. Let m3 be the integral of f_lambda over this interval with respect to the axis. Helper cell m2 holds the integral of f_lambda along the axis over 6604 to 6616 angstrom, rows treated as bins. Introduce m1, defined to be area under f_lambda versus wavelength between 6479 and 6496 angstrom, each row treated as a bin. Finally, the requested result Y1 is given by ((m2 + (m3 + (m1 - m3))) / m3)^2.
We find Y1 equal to 2.6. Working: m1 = 252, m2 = 201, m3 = 280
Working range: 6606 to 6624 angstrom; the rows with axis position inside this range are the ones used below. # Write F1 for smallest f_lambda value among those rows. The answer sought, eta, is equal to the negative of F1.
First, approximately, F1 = 16.59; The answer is -16.6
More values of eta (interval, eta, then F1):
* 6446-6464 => -15.5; 15.49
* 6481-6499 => -13.5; 13.49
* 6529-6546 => -15.4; 15.42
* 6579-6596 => -15.3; 15.26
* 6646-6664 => -14.6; 14.64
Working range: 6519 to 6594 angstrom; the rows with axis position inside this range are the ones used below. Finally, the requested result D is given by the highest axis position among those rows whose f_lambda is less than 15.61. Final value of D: 6582.5 angstrom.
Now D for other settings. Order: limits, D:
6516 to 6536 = 6522.5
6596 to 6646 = 6645.0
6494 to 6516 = 6515.0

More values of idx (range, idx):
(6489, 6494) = 0.338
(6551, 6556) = 0.320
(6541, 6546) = 0.321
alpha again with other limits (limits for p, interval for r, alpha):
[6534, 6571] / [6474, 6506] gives 0.96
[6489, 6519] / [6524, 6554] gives 1.06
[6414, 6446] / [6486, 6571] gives 0.99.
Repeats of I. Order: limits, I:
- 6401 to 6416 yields 0.08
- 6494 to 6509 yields 0.57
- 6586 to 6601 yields 0.32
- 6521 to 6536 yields 0.34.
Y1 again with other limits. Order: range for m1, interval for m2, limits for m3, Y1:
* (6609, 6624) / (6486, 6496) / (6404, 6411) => 14.5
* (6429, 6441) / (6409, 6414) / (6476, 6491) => 1.4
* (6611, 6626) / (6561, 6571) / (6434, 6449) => 3.0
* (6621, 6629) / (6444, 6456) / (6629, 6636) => 8.0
